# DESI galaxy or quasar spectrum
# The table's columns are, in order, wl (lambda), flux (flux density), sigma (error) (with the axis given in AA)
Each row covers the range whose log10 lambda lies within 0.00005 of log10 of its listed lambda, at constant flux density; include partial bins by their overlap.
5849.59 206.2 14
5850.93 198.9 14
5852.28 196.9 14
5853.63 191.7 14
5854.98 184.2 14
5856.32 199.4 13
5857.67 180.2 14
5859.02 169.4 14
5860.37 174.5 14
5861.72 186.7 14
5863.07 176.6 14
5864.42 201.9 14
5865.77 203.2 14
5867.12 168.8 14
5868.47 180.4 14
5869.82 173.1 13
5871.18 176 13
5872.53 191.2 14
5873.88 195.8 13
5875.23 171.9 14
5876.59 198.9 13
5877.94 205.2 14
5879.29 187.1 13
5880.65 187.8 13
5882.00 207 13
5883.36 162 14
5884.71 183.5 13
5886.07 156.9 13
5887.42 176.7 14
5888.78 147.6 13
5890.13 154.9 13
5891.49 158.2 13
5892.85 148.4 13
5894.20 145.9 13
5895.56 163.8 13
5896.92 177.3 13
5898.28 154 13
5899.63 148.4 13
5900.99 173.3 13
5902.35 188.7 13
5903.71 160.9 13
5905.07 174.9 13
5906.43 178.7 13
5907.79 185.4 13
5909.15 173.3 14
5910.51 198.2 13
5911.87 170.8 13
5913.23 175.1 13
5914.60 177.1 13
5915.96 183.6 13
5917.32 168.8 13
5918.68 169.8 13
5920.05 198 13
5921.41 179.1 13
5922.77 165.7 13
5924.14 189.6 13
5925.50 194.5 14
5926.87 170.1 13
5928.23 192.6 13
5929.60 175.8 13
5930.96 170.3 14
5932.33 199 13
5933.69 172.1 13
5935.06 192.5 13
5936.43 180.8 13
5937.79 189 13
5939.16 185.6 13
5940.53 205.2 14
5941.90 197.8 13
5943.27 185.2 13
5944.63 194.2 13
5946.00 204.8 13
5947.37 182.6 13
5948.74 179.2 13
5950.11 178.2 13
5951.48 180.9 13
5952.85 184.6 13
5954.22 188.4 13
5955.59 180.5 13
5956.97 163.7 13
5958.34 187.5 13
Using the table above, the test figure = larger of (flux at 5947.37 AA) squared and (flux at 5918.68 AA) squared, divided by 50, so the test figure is 667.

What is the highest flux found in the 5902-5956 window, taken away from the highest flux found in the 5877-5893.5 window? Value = 1.8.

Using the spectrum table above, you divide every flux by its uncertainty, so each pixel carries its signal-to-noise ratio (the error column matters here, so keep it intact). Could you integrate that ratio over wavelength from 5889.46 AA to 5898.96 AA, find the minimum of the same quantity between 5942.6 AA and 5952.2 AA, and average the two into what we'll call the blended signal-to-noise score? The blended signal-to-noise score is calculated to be 64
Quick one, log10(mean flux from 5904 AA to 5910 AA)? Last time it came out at 2.25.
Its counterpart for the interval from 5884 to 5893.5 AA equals 2.21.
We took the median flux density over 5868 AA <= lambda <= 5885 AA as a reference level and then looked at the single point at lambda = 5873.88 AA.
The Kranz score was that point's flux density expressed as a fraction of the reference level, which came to 1.05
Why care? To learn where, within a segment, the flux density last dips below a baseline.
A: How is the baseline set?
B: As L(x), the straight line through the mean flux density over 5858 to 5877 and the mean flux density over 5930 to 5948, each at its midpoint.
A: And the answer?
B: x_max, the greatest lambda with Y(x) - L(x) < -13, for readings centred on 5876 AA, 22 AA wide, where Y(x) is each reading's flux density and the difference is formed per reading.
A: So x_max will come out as 5886.07 AA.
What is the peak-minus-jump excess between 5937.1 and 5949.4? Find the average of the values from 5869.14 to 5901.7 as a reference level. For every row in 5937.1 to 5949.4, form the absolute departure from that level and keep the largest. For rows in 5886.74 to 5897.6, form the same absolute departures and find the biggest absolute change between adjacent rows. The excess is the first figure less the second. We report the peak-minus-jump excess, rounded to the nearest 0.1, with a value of 11.4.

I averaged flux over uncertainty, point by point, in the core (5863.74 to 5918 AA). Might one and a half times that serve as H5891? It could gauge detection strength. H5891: 19.9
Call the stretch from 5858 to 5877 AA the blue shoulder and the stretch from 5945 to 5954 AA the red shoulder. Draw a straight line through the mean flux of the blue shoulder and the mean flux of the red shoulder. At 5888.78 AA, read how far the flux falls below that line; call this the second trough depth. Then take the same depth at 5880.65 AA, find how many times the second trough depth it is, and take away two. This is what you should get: -2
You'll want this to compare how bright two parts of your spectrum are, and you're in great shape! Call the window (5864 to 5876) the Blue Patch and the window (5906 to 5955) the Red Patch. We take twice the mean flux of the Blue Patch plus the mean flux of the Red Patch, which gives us 553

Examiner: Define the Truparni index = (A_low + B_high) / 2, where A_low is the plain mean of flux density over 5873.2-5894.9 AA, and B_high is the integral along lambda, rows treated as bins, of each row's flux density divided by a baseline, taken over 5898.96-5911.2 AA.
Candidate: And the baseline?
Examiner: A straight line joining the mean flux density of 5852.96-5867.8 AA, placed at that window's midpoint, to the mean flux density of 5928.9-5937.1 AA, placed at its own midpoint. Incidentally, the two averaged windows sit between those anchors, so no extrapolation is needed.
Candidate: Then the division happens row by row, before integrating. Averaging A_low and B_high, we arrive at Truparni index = 93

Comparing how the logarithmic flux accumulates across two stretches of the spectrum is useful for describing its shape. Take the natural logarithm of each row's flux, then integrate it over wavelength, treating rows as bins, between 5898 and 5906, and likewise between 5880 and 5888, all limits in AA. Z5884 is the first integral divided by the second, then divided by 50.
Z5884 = 0.020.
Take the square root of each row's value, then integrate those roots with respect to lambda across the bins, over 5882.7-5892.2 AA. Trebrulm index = 121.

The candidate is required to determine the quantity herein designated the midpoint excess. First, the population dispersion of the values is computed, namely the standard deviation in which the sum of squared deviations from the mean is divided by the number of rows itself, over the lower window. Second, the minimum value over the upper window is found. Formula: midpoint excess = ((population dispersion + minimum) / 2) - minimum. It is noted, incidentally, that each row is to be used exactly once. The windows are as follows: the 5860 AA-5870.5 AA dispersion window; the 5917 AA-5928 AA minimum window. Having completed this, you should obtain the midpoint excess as -77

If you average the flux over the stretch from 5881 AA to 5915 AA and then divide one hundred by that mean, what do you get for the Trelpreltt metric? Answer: 0.589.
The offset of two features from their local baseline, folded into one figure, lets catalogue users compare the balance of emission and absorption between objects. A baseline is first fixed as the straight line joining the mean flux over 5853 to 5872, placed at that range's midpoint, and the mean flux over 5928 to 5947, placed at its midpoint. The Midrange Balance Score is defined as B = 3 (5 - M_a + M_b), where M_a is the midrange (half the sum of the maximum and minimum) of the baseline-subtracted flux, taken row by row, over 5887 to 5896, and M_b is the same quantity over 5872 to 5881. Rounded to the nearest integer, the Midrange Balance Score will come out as 100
